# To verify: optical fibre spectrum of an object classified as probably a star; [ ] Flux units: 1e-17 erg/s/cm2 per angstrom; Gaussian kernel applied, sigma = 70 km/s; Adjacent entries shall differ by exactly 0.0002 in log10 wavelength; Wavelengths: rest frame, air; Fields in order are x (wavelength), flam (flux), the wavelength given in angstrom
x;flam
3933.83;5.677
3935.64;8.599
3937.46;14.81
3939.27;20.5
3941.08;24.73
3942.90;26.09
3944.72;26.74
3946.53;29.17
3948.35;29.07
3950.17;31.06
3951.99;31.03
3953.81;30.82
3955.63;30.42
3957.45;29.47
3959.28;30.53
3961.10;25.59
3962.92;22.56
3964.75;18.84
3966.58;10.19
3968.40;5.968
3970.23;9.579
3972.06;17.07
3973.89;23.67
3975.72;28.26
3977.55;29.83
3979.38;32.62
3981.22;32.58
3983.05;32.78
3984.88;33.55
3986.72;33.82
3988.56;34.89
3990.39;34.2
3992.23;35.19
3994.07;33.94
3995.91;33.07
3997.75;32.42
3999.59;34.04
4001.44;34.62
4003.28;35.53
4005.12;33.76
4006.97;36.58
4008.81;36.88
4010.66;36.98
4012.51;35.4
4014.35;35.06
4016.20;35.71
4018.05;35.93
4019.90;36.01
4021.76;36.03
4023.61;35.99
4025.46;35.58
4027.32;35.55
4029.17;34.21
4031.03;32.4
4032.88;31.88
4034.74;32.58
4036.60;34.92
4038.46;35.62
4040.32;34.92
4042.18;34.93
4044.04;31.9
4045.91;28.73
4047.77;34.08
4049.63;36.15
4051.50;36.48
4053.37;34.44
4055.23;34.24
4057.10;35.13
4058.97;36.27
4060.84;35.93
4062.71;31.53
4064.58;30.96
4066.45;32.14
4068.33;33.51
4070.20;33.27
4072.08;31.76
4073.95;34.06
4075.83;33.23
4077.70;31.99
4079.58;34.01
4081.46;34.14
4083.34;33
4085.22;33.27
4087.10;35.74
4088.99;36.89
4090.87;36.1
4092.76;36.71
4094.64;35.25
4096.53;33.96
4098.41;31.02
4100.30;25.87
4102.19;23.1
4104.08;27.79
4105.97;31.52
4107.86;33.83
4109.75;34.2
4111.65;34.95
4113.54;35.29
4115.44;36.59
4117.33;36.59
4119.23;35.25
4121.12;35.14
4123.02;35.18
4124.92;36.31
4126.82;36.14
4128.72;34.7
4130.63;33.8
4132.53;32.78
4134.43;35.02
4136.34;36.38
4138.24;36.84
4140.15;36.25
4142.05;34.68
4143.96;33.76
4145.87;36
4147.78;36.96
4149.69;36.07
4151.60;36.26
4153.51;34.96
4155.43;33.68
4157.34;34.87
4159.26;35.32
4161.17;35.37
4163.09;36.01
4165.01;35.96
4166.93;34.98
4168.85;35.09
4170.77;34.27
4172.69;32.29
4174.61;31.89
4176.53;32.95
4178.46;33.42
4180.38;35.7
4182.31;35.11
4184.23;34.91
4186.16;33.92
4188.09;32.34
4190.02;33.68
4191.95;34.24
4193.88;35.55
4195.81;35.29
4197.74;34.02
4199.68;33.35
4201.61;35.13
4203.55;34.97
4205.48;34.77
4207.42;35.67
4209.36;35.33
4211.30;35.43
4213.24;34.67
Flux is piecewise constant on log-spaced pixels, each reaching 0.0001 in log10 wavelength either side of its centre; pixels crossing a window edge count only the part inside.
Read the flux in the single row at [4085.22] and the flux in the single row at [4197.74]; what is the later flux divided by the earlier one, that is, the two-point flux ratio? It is 1.02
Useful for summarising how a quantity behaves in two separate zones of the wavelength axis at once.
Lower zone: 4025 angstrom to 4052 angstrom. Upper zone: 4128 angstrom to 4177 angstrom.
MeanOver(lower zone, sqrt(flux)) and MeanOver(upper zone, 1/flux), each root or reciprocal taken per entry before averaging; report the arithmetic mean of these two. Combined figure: 2.93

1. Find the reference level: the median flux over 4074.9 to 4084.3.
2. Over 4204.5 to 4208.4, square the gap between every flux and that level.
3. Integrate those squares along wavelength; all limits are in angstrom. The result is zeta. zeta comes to 16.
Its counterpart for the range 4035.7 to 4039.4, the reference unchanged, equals 16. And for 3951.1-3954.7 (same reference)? 19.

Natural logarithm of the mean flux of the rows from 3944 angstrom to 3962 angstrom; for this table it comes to 3.38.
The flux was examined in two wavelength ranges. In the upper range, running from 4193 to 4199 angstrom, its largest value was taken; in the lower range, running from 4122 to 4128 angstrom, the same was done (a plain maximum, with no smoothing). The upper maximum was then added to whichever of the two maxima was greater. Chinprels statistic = 71.9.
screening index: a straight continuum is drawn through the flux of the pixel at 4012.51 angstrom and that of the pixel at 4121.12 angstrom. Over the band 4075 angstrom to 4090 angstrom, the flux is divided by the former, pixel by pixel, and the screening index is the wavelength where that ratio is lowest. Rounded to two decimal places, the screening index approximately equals 4077.70 angstrom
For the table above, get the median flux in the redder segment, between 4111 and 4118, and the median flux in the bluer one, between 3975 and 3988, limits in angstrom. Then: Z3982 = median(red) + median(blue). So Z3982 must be 68.6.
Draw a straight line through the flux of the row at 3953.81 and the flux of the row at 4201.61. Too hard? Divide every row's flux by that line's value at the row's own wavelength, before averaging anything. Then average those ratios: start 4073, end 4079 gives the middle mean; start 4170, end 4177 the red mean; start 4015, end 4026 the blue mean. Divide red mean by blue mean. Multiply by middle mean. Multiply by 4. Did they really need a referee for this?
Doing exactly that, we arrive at 3.4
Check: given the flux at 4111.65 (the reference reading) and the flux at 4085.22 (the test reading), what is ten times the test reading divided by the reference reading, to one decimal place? 9.5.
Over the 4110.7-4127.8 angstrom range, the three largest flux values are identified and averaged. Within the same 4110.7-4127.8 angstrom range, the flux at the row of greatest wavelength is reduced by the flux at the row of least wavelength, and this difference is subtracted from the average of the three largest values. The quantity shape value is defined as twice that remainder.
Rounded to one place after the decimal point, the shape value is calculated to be 70.6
